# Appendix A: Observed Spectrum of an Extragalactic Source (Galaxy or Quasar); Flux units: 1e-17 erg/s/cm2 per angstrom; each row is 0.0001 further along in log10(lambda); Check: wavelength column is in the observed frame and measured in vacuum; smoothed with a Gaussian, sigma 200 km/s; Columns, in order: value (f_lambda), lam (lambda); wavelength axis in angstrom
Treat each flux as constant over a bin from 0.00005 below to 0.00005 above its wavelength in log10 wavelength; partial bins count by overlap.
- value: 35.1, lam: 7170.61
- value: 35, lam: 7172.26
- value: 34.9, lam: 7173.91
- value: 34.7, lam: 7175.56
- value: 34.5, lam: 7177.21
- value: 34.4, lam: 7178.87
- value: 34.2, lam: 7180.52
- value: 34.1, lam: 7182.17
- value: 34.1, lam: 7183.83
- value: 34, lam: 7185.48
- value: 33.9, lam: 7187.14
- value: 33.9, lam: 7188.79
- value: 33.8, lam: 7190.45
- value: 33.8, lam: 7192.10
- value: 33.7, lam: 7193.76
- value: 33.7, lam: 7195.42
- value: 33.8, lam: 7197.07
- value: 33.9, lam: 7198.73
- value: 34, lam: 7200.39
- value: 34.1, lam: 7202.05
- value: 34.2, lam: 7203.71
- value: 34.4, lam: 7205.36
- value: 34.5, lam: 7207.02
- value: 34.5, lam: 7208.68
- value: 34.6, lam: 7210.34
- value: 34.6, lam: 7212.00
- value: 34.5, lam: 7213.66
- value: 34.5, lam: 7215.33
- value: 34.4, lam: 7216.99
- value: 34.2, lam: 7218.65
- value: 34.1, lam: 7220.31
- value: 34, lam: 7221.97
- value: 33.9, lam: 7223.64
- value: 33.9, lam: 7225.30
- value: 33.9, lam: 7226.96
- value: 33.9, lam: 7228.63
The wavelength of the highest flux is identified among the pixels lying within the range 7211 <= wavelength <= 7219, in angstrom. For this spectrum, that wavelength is 7212.00 angstrom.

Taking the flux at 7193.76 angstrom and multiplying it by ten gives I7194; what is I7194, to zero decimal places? 337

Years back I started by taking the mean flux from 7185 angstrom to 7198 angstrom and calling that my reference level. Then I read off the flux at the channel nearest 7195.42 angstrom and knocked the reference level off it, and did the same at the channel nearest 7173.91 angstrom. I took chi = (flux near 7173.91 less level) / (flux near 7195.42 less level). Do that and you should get -9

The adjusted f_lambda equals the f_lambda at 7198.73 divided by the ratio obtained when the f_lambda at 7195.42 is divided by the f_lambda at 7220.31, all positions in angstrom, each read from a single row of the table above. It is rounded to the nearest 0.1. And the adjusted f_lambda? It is 34.3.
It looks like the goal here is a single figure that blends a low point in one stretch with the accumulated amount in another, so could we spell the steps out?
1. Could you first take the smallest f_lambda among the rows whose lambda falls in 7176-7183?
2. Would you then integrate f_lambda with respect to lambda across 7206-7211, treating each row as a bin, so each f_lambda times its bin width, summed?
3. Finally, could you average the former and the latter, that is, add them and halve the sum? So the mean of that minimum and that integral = 103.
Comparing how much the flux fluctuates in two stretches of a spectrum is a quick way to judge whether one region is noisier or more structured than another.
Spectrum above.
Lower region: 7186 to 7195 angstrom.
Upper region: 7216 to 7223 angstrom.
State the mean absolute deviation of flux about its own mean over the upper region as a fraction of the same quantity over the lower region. 2.0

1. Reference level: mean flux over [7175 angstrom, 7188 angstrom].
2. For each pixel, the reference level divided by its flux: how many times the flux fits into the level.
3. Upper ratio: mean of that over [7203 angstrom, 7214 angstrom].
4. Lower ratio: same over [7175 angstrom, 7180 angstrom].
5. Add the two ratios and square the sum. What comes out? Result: 3.94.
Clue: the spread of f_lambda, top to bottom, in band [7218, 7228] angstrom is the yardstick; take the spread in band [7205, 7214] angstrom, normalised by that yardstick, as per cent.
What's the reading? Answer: 67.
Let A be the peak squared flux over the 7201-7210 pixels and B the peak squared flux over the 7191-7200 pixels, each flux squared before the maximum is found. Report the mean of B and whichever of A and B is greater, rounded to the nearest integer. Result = 1170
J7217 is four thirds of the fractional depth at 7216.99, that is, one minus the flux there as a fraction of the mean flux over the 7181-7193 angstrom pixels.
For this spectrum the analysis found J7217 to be -0.018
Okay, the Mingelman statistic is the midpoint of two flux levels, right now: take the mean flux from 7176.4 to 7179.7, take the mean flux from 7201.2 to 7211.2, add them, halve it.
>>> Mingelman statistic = 34.4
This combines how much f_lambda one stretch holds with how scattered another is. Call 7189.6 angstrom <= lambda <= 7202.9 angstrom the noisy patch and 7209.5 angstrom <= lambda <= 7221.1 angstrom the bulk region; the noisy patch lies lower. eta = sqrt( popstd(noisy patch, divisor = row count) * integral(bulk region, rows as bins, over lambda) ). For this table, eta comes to 7.3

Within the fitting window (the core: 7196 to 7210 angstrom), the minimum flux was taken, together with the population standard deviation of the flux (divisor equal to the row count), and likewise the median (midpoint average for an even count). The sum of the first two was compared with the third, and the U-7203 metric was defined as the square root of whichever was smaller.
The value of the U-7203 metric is 5.84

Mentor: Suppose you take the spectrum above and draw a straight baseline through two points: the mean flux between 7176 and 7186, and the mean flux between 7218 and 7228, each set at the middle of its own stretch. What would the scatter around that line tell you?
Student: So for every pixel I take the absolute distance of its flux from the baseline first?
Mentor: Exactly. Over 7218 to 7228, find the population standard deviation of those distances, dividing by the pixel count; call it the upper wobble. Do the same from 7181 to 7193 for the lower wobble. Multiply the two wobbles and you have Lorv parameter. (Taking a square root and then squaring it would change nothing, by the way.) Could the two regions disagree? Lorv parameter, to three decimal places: 0.005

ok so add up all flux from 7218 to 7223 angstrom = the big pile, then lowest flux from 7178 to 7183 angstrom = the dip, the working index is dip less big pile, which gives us -68.2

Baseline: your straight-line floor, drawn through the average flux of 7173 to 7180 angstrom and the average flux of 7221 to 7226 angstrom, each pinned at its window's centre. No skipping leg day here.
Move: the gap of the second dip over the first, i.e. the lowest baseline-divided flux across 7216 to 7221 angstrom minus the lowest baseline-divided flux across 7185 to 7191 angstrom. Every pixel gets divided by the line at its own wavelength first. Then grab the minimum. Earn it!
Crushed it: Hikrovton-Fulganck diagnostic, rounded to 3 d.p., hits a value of 0.021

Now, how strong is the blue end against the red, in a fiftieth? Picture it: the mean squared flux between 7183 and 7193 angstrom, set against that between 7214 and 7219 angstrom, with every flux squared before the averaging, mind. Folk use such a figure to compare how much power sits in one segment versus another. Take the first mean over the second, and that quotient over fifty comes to 0.0195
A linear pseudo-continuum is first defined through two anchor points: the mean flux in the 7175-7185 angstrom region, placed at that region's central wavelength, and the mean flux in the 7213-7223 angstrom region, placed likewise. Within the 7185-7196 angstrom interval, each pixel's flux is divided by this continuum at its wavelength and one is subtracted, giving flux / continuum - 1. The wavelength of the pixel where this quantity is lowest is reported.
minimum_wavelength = 7193.76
